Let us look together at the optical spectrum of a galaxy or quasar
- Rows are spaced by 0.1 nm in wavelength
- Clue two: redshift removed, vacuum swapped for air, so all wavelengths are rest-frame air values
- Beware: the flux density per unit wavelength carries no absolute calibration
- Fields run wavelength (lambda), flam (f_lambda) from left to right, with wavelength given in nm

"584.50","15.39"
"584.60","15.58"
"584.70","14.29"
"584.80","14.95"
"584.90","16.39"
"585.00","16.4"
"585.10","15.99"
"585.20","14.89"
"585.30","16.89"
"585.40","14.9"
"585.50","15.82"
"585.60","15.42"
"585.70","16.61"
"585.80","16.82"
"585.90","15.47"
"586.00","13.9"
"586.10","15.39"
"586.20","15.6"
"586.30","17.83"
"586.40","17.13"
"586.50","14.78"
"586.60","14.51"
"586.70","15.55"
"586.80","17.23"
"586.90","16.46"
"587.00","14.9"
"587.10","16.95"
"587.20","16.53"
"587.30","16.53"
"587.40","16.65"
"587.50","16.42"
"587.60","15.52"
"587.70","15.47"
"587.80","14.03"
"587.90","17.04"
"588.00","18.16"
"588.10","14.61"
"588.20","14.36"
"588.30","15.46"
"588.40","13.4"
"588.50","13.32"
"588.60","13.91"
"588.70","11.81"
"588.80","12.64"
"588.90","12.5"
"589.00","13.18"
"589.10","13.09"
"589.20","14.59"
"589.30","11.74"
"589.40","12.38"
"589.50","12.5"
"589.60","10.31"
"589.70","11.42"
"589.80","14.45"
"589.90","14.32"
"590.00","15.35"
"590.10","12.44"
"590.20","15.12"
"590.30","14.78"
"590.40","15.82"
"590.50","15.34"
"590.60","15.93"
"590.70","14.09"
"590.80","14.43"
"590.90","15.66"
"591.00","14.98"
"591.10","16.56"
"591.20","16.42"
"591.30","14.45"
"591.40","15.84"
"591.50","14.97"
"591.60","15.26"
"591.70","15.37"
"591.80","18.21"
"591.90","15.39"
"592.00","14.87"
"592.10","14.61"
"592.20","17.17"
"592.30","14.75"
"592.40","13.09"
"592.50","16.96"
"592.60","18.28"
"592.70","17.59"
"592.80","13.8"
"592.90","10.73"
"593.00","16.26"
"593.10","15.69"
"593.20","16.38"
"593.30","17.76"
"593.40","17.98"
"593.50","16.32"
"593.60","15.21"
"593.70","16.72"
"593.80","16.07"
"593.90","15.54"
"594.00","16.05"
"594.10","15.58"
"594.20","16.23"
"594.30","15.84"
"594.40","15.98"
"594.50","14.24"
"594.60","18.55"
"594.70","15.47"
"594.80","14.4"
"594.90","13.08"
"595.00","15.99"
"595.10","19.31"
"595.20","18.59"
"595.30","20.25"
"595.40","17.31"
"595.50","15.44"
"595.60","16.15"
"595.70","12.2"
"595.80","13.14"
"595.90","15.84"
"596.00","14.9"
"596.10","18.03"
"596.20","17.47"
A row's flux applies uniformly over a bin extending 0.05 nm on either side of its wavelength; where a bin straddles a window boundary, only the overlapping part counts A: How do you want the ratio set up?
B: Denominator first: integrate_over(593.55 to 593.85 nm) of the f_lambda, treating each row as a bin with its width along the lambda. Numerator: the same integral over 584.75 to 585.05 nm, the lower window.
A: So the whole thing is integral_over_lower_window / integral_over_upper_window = 0.99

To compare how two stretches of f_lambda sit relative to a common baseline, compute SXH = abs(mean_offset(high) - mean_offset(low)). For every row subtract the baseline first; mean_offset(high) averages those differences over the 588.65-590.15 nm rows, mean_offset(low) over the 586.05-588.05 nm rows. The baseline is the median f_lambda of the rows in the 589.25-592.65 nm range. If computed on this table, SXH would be 3.3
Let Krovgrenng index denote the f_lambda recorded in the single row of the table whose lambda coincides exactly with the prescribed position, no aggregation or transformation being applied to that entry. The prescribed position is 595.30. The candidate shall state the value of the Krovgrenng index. 20.25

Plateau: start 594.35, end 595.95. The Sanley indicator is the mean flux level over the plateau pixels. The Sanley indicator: 16.0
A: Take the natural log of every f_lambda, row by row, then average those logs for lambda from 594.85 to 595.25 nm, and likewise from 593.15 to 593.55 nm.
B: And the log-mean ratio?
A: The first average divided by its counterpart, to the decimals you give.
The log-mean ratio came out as 0.99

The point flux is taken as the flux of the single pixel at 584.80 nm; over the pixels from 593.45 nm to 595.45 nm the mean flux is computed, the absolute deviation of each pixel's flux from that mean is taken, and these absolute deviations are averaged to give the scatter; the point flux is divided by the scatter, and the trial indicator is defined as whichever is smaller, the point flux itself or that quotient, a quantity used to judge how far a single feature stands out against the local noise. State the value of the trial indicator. 12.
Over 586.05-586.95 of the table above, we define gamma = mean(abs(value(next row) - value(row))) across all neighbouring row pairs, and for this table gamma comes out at 1.16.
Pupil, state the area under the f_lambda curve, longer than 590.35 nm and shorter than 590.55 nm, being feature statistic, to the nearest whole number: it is 3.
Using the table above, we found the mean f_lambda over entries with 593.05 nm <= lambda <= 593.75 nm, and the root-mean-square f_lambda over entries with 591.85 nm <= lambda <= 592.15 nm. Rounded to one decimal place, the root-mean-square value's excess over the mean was -1.6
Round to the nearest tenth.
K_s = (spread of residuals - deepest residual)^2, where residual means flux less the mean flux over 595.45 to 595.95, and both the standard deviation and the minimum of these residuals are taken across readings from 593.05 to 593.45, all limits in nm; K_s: 0.0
